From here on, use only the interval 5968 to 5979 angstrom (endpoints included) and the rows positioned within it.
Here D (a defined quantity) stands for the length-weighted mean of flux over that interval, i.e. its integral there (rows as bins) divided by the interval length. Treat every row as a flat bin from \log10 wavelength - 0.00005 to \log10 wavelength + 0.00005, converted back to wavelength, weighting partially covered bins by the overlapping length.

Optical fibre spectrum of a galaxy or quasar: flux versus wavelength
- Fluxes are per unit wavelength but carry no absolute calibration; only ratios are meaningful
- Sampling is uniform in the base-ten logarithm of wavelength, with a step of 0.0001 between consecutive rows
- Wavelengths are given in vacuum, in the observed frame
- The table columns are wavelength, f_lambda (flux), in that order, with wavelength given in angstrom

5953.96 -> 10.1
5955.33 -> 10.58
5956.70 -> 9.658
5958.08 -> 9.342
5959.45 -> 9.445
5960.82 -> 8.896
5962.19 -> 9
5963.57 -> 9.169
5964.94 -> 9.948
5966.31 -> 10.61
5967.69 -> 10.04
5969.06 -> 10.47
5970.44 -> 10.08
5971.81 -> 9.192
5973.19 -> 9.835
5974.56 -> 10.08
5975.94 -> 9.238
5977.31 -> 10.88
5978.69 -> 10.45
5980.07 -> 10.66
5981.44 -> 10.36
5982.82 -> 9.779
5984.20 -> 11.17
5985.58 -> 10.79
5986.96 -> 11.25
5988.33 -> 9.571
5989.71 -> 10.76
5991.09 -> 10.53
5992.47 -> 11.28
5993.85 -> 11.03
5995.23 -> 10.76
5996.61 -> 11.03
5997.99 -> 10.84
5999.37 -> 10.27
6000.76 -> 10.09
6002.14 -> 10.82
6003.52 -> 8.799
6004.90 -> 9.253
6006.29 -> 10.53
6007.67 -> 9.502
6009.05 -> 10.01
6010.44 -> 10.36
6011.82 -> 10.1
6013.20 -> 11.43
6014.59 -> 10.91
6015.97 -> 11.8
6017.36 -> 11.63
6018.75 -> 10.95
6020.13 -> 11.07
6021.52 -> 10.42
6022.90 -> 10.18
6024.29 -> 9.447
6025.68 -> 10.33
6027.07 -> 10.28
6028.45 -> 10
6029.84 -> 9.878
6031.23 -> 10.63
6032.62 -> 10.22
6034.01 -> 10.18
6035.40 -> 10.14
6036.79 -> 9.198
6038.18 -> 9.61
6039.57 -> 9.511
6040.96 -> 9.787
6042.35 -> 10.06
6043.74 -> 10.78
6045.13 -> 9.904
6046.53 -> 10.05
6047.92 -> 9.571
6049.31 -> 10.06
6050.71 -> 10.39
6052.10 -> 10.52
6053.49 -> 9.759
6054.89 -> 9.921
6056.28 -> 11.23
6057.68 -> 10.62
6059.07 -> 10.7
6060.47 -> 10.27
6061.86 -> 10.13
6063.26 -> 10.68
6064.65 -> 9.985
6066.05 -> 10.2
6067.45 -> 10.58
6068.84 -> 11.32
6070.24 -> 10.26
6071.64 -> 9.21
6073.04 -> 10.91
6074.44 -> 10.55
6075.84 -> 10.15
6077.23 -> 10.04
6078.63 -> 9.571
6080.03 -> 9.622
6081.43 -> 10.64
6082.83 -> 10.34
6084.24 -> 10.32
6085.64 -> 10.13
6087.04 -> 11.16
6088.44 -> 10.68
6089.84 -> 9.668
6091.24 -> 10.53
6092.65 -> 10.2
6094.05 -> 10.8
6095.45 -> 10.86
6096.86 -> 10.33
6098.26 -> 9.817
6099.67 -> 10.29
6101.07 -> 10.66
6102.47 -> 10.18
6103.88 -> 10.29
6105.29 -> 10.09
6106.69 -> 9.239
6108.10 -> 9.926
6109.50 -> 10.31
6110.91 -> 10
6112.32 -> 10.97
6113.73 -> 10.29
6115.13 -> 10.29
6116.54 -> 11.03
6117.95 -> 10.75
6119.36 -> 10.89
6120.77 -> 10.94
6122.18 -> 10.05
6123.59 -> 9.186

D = 10.0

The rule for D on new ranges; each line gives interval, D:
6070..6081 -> 10.0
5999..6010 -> 9.9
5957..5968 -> 9.5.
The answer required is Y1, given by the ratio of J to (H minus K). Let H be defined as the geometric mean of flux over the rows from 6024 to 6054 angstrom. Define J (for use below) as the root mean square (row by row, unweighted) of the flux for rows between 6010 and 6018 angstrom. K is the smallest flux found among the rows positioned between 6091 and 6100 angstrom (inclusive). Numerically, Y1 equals 58.4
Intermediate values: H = 10.0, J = 11.1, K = 9.817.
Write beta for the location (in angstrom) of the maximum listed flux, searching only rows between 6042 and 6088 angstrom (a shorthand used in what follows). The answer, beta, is 6068.84 angstrom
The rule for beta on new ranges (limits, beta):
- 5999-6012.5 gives 6002.14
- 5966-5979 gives 5977.31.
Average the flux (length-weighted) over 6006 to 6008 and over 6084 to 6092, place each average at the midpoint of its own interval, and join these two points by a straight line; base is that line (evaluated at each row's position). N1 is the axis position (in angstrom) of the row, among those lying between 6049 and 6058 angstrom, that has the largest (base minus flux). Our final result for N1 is 6053.49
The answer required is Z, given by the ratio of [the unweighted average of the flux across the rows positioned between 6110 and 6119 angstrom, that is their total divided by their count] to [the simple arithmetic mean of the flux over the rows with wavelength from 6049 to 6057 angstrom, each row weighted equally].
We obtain 1.02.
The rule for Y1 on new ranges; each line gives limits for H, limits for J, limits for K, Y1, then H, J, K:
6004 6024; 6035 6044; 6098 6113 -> 7.5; 10.6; 9.9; 9.239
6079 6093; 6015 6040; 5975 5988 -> 9.5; 10.3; 10.3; 9.238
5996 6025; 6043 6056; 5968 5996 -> 8.2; 10.4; 10.1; 9.192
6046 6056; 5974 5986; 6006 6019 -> 19.5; 10.0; 10.4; 9.502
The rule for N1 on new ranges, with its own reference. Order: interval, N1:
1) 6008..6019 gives 6009.05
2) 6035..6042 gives 6036.79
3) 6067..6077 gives 6071.64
